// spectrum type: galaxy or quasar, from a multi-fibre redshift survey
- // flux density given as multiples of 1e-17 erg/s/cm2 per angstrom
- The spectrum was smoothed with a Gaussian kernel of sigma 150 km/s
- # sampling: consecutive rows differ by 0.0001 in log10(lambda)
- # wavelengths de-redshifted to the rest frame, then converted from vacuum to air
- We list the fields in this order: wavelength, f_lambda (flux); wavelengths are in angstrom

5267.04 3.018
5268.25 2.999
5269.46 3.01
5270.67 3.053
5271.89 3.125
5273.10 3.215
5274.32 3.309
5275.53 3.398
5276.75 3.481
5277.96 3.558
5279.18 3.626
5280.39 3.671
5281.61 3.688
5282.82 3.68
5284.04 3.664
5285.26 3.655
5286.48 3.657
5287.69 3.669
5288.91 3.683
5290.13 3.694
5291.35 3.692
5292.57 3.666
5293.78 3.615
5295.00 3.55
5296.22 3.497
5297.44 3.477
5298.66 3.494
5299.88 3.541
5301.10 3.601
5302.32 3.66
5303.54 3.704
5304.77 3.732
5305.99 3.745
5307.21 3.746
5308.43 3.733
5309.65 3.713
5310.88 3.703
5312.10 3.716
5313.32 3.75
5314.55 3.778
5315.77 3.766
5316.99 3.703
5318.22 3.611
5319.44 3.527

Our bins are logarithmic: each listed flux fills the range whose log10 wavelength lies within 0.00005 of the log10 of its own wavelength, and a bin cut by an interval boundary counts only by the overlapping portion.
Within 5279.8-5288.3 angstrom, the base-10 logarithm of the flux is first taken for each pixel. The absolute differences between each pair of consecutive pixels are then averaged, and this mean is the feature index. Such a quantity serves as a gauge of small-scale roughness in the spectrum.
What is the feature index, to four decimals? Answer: 0.0013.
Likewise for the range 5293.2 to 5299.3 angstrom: 0.0048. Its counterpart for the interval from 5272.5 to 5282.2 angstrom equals 0.0085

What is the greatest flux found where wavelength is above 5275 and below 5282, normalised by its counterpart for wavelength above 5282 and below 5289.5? 1.00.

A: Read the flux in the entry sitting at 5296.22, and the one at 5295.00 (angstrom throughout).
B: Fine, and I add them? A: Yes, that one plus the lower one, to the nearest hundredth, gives 7.05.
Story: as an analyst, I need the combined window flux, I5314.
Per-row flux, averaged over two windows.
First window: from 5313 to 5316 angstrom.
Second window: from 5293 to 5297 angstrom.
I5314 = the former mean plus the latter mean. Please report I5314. 7.32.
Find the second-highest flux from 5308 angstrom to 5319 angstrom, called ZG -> 3.766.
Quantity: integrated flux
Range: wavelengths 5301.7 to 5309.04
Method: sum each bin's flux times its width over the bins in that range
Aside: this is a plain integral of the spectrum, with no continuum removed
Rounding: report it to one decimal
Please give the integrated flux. 27.3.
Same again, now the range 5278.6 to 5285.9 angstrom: 26.7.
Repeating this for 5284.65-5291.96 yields 26.8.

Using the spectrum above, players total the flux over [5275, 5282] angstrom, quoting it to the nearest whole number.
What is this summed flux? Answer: 21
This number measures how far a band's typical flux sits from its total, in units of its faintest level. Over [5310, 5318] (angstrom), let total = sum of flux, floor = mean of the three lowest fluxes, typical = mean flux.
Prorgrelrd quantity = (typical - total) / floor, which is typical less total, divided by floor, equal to -5.04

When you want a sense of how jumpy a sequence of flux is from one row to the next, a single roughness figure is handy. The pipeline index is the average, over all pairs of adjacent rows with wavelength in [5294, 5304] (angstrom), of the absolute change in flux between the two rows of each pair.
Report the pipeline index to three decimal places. 0.043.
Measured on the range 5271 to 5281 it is 0.078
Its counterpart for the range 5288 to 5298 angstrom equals 0.033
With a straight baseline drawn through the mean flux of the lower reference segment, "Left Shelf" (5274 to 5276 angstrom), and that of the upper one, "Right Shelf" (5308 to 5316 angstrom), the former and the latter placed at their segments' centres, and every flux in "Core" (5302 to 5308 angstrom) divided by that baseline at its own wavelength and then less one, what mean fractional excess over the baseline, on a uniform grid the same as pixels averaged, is 0.015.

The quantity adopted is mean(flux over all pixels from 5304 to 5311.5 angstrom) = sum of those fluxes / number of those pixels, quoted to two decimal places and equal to 3.73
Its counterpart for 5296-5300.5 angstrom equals 3.50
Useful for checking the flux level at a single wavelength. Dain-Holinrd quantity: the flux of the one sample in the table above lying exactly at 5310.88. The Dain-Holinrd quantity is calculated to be 3.703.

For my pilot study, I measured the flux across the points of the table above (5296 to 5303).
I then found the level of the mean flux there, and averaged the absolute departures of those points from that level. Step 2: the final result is 0.057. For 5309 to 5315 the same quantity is 0.026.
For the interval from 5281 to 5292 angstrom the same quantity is 0.013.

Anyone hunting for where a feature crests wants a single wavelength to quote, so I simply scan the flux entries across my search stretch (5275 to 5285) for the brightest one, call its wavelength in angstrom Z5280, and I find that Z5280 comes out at 5281.61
